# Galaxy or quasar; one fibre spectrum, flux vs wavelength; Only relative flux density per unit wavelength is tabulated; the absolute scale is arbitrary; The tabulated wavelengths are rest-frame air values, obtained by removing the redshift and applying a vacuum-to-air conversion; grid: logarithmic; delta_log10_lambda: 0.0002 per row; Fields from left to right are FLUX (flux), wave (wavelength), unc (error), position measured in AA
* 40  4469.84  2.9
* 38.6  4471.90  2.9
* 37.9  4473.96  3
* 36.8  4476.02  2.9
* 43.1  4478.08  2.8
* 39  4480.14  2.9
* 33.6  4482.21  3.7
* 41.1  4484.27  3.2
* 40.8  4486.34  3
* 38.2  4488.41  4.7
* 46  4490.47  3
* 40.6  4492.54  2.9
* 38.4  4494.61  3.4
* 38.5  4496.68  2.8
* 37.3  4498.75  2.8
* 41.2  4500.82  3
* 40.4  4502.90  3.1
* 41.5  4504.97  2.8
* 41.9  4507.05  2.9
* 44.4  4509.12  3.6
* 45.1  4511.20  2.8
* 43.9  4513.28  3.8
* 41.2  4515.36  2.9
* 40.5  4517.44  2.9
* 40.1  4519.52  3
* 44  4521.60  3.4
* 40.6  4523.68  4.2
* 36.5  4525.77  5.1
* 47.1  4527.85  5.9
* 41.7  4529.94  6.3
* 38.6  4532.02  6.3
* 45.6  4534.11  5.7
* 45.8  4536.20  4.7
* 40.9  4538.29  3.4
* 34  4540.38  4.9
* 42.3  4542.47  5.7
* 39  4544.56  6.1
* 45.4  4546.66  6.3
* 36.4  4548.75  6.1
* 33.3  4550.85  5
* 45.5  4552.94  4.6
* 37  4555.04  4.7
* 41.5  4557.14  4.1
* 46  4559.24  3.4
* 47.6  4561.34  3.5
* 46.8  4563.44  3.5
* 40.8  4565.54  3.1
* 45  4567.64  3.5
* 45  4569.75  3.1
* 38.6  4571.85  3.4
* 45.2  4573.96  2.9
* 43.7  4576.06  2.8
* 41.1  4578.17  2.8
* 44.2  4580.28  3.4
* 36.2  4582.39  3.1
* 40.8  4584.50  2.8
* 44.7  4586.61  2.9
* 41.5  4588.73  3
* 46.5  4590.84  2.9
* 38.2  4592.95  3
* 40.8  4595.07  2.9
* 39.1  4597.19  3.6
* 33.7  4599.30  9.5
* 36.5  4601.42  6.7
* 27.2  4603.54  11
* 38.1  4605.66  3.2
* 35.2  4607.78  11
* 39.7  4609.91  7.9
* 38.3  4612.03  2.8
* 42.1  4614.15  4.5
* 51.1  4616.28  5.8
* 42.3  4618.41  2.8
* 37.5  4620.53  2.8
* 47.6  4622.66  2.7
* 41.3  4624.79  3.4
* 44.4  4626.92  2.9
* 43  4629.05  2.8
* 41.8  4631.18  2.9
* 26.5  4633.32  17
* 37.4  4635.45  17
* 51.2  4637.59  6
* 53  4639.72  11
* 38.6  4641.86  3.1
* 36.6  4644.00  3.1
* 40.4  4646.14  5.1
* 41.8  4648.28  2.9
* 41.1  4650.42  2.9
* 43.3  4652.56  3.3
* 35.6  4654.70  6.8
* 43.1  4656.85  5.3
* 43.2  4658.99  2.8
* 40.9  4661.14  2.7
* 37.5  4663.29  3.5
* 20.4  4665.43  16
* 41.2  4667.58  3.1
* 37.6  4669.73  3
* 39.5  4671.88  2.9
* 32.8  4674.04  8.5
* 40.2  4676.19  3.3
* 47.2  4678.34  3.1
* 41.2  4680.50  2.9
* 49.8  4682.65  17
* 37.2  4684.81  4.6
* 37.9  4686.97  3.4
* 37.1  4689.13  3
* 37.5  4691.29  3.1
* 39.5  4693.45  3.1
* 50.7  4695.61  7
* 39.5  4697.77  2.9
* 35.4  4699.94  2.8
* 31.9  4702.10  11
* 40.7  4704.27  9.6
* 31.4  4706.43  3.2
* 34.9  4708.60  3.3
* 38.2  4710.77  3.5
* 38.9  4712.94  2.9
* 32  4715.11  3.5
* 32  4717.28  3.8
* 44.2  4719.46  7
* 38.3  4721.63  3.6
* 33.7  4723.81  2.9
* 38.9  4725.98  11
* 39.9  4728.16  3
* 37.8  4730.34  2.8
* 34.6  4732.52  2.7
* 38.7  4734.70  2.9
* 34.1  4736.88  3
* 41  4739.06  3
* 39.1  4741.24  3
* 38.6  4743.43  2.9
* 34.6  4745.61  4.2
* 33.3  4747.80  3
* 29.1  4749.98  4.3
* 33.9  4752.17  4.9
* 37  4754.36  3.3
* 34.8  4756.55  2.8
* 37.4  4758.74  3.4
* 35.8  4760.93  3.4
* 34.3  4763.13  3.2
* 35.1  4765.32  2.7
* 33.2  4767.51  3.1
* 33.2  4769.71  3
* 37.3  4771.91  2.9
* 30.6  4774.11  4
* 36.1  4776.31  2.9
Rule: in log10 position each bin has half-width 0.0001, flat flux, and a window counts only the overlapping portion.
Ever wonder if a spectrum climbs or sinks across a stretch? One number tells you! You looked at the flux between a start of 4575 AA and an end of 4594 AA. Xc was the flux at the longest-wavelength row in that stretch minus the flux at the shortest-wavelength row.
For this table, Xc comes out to -5.5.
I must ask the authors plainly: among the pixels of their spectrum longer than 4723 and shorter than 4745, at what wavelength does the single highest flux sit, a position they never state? 4739.06 AA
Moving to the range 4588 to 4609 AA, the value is 4590.84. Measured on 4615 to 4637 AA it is 4616.28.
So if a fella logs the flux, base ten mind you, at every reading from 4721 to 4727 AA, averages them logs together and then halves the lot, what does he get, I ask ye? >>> 0.783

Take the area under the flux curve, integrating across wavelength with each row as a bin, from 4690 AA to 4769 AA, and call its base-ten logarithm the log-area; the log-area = 3.5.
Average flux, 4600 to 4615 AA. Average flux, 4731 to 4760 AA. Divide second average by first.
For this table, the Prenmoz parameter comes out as 0.98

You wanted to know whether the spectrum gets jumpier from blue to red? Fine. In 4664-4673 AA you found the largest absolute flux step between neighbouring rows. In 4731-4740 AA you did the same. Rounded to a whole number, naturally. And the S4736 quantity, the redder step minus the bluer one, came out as -14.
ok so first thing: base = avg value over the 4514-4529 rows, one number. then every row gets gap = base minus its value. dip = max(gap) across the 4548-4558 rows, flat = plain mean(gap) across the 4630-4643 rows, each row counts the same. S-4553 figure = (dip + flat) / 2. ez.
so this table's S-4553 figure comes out 4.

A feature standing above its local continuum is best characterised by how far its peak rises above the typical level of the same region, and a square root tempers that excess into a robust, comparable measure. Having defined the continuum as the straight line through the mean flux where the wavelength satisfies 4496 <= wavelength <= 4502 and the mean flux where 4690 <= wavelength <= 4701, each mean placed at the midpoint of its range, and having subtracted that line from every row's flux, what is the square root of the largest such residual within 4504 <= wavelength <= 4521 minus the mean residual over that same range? 1.7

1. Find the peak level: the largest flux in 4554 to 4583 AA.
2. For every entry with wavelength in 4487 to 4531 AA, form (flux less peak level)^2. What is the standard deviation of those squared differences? 34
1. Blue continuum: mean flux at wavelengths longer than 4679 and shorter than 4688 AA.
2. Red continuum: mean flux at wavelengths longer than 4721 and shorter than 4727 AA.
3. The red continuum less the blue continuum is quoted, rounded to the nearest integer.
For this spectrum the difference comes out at -5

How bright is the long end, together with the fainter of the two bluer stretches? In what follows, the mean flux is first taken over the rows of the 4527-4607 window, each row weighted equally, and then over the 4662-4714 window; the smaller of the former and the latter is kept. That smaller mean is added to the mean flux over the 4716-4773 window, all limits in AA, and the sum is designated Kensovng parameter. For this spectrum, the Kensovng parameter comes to 74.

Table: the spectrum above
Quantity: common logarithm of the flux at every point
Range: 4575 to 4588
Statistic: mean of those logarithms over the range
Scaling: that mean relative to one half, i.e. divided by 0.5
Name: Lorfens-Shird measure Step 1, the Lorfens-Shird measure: 3.24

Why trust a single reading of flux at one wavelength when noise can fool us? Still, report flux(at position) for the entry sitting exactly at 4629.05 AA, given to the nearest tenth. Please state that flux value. 43.0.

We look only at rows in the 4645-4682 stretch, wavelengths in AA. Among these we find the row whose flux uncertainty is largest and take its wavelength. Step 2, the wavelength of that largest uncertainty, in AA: 4665.43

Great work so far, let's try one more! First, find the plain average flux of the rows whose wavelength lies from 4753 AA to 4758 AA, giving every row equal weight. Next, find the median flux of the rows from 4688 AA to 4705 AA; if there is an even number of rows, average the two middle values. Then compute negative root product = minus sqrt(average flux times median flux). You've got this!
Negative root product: -37.2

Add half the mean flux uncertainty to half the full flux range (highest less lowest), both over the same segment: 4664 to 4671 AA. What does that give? 14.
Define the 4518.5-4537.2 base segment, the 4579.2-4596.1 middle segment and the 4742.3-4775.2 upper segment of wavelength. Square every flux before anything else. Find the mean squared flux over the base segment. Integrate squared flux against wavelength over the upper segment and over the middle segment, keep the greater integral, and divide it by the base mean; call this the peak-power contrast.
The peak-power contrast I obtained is 22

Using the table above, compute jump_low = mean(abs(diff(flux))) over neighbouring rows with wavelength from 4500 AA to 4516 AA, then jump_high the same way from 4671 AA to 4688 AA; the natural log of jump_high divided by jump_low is 1.7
